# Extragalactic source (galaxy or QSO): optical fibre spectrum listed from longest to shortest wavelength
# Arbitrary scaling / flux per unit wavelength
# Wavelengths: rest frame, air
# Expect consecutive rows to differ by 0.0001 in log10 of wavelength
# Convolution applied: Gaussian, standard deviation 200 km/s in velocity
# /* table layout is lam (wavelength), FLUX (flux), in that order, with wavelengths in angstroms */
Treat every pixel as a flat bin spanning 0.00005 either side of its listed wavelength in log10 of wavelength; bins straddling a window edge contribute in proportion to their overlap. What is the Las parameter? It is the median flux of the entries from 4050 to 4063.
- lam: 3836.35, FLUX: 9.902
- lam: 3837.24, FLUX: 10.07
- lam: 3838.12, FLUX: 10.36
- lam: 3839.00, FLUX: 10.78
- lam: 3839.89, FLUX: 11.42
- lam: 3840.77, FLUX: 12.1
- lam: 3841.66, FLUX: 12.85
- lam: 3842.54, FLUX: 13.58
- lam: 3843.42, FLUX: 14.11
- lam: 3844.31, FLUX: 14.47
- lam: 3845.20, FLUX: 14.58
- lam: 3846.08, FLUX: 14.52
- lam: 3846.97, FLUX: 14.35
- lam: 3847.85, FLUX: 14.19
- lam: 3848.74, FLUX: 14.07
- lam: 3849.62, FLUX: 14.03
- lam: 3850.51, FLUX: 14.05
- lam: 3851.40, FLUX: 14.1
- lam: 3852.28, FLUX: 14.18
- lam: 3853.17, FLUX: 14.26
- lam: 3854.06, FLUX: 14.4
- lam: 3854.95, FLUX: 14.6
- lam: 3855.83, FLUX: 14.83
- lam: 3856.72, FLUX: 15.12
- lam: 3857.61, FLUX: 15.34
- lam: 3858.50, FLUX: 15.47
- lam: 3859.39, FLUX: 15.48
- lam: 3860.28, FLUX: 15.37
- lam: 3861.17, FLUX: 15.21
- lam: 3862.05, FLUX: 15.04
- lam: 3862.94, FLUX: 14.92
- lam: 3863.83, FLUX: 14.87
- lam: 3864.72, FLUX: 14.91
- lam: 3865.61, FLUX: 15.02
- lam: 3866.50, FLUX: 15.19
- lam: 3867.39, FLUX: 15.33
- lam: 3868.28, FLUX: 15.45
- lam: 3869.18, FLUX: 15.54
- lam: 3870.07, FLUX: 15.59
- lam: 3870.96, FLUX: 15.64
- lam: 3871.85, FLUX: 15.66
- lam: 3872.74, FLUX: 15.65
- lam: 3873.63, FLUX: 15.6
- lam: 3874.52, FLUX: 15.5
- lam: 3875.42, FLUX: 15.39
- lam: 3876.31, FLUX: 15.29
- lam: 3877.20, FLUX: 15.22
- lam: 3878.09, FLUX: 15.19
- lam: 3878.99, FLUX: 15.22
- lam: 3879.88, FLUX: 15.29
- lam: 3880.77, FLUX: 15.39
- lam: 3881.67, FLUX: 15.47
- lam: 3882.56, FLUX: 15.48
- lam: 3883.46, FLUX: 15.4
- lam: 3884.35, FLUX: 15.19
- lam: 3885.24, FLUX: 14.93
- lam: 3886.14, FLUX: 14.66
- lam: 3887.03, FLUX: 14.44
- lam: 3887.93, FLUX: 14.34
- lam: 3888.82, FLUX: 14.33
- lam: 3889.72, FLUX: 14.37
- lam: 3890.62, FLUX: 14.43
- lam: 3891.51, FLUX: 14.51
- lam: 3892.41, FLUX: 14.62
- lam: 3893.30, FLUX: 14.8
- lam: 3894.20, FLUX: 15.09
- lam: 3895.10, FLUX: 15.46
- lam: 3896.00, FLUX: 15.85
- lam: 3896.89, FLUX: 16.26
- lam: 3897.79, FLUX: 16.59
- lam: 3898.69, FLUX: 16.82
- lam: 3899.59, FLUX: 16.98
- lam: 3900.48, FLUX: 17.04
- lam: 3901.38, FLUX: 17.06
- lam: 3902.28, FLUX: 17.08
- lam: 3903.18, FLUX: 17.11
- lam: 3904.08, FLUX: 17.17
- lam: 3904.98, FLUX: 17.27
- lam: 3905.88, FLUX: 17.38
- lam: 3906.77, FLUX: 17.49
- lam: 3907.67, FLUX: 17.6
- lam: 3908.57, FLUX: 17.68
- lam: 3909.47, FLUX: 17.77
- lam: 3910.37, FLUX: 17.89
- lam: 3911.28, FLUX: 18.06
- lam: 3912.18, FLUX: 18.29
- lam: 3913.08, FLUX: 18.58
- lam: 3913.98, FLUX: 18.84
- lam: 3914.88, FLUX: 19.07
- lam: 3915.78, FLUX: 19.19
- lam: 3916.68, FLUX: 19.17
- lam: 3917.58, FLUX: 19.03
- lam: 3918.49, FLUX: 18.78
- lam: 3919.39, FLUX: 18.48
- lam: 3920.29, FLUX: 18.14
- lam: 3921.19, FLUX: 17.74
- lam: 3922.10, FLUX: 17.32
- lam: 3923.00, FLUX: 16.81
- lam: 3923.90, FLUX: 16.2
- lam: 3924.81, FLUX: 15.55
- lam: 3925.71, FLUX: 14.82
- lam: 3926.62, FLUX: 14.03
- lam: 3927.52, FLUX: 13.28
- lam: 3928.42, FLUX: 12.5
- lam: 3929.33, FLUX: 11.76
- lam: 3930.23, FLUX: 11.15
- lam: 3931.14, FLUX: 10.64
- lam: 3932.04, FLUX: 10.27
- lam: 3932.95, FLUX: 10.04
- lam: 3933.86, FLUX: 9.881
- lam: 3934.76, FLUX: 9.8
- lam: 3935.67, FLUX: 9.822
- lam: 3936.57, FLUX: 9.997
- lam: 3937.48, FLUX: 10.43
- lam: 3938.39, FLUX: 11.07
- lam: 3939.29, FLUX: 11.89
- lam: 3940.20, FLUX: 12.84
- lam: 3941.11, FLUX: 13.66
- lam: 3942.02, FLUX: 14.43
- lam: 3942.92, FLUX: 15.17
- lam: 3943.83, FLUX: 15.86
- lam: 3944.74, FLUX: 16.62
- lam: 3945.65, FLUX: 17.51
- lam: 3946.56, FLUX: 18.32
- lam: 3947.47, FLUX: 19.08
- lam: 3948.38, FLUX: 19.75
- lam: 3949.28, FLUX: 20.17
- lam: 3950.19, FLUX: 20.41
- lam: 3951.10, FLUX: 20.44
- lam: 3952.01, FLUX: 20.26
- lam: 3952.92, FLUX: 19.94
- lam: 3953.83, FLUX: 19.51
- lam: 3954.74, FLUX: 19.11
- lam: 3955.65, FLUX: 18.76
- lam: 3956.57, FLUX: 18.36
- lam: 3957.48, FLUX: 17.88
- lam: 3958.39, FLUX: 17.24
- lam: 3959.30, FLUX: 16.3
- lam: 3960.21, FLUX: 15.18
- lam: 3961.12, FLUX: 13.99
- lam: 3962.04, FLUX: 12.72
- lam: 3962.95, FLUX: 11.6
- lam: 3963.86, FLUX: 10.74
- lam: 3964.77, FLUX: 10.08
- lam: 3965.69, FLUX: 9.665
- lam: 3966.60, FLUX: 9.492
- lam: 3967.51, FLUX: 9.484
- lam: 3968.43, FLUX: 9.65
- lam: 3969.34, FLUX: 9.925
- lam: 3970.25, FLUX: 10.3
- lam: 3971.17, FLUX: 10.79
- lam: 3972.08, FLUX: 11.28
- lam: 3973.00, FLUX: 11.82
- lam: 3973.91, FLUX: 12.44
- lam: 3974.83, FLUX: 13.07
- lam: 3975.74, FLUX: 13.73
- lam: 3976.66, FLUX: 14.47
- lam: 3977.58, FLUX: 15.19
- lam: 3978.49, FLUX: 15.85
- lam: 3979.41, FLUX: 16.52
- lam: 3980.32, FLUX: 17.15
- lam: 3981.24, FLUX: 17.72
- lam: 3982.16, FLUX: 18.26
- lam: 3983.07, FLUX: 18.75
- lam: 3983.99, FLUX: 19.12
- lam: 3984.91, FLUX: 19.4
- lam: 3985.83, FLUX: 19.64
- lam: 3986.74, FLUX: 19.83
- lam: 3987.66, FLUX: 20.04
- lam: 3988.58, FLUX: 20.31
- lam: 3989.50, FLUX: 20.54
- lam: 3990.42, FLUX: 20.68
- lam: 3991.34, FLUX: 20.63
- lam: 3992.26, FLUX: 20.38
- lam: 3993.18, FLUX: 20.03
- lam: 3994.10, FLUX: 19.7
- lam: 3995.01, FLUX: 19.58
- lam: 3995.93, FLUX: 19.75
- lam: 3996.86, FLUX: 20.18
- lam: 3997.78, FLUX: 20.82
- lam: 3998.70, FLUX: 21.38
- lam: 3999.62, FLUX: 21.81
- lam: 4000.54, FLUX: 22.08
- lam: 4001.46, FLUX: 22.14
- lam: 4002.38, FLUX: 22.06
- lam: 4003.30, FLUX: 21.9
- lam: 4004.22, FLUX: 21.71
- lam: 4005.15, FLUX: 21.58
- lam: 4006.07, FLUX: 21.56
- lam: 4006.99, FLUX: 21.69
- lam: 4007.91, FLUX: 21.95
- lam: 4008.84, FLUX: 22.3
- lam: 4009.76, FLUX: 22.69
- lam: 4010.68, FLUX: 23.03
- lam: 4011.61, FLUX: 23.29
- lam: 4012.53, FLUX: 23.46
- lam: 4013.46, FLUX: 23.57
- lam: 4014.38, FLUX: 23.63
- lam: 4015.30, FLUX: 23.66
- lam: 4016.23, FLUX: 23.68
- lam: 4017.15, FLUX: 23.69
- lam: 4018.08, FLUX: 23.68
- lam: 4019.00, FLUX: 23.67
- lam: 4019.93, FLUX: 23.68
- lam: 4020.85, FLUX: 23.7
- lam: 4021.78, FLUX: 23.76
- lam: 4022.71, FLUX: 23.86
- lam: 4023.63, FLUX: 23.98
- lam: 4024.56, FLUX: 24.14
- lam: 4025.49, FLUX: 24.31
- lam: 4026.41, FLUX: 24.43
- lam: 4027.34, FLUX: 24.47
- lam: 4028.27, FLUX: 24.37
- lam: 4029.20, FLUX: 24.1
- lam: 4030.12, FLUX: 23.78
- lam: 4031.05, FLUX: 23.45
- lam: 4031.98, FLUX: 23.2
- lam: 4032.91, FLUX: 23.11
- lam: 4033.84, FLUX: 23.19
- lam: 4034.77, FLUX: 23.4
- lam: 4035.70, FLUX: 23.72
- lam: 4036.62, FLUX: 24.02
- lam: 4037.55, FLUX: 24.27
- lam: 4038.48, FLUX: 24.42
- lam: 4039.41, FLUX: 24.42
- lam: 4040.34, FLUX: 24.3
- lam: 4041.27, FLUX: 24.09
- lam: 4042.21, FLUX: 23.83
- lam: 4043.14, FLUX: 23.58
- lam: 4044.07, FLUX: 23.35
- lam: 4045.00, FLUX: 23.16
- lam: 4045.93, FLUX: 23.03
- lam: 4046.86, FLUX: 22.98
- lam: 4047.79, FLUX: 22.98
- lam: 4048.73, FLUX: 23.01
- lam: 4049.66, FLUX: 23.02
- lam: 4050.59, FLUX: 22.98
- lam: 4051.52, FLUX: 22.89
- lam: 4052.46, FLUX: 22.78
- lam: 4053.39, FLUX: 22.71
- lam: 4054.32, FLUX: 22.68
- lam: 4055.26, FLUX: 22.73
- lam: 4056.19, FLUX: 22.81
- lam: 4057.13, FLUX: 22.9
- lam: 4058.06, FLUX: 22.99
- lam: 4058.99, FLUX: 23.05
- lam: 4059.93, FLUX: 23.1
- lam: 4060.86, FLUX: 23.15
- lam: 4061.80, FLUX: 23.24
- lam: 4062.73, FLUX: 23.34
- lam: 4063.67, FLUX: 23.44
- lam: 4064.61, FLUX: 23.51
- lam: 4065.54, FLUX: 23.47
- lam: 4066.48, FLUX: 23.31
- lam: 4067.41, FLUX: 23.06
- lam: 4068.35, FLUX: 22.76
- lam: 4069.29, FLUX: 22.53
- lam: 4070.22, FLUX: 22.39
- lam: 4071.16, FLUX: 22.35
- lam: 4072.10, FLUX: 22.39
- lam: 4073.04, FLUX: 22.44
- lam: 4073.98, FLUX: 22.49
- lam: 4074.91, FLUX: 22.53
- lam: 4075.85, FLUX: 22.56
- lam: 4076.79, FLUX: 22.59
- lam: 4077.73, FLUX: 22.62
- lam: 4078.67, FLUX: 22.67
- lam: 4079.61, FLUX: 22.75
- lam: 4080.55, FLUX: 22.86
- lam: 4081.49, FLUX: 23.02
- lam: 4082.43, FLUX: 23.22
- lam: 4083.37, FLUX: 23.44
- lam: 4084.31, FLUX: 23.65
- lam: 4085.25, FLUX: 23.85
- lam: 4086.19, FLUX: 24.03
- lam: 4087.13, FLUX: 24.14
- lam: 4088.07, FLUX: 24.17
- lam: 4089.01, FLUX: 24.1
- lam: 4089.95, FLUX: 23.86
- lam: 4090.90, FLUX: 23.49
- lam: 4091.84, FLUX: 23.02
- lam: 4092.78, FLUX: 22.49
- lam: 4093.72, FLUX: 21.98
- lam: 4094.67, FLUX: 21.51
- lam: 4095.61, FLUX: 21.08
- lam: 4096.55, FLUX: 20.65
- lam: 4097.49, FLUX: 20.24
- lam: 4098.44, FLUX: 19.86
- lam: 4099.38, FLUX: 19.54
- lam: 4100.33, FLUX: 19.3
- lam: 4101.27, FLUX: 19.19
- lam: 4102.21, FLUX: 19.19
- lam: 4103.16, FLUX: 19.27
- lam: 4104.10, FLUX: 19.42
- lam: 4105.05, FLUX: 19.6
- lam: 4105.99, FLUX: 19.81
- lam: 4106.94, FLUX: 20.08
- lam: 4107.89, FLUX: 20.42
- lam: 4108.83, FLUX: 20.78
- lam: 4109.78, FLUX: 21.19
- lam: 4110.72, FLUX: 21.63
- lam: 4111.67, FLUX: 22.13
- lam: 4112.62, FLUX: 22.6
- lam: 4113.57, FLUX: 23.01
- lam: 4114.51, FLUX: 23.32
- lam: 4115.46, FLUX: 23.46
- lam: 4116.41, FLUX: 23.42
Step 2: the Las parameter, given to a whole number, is 23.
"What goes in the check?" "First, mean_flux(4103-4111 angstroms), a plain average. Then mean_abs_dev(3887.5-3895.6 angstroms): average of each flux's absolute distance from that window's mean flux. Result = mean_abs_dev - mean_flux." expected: -20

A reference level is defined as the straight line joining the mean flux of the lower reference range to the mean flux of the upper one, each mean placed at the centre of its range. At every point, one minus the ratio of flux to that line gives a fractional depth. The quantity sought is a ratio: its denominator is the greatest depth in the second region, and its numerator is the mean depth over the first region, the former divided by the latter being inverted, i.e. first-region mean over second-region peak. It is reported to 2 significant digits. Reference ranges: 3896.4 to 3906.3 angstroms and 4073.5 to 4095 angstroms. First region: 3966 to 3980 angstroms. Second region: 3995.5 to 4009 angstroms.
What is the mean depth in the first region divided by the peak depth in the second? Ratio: 19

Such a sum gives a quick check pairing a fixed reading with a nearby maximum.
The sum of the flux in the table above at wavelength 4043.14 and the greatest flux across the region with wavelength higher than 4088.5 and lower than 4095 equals 48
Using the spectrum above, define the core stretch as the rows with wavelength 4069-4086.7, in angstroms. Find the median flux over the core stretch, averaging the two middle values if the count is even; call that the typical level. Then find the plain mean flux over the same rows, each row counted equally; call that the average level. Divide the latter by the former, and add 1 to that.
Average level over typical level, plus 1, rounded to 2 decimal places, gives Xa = 2.01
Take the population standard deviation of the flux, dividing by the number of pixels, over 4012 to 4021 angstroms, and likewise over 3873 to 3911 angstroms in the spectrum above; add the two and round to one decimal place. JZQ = 1.2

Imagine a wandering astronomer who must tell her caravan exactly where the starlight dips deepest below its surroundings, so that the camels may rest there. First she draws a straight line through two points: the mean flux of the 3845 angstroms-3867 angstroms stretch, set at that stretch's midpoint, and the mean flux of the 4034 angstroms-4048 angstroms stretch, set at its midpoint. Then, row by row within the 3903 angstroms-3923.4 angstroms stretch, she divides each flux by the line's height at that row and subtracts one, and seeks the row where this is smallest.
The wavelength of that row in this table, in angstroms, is 3923.00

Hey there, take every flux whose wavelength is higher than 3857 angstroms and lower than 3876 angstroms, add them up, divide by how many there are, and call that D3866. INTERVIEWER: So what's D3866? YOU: 15.3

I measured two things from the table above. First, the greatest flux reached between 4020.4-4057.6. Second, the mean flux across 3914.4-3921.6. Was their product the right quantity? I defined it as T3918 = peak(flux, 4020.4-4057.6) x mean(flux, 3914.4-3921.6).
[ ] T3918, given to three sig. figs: 458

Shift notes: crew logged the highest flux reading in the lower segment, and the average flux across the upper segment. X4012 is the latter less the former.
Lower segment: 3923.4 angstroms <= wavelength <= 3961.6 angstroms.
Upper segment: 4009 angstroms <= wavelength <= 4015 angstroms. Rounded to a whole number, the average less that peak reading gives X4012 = 3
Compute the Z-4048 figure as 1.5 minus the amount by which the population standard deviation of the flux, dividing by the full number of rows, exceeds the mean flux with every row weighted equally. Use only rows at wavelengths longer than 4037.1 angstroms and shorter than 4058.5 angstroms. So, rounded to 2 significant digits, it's 24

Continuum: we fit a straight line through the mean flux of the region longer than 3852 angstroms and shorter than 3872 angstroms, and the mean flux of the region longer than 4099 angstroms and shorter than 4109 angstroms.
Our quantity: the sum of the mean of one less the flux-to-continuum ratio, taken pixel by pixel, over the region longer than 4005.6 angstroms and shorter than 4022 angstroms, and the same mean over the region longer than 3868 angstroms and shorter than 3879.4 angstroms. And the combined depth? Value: -0.30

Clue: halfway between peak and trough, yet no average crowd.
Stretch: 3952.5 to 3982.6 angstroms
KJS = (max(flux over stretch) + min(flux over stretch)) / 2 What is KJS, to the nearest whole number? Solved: 15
